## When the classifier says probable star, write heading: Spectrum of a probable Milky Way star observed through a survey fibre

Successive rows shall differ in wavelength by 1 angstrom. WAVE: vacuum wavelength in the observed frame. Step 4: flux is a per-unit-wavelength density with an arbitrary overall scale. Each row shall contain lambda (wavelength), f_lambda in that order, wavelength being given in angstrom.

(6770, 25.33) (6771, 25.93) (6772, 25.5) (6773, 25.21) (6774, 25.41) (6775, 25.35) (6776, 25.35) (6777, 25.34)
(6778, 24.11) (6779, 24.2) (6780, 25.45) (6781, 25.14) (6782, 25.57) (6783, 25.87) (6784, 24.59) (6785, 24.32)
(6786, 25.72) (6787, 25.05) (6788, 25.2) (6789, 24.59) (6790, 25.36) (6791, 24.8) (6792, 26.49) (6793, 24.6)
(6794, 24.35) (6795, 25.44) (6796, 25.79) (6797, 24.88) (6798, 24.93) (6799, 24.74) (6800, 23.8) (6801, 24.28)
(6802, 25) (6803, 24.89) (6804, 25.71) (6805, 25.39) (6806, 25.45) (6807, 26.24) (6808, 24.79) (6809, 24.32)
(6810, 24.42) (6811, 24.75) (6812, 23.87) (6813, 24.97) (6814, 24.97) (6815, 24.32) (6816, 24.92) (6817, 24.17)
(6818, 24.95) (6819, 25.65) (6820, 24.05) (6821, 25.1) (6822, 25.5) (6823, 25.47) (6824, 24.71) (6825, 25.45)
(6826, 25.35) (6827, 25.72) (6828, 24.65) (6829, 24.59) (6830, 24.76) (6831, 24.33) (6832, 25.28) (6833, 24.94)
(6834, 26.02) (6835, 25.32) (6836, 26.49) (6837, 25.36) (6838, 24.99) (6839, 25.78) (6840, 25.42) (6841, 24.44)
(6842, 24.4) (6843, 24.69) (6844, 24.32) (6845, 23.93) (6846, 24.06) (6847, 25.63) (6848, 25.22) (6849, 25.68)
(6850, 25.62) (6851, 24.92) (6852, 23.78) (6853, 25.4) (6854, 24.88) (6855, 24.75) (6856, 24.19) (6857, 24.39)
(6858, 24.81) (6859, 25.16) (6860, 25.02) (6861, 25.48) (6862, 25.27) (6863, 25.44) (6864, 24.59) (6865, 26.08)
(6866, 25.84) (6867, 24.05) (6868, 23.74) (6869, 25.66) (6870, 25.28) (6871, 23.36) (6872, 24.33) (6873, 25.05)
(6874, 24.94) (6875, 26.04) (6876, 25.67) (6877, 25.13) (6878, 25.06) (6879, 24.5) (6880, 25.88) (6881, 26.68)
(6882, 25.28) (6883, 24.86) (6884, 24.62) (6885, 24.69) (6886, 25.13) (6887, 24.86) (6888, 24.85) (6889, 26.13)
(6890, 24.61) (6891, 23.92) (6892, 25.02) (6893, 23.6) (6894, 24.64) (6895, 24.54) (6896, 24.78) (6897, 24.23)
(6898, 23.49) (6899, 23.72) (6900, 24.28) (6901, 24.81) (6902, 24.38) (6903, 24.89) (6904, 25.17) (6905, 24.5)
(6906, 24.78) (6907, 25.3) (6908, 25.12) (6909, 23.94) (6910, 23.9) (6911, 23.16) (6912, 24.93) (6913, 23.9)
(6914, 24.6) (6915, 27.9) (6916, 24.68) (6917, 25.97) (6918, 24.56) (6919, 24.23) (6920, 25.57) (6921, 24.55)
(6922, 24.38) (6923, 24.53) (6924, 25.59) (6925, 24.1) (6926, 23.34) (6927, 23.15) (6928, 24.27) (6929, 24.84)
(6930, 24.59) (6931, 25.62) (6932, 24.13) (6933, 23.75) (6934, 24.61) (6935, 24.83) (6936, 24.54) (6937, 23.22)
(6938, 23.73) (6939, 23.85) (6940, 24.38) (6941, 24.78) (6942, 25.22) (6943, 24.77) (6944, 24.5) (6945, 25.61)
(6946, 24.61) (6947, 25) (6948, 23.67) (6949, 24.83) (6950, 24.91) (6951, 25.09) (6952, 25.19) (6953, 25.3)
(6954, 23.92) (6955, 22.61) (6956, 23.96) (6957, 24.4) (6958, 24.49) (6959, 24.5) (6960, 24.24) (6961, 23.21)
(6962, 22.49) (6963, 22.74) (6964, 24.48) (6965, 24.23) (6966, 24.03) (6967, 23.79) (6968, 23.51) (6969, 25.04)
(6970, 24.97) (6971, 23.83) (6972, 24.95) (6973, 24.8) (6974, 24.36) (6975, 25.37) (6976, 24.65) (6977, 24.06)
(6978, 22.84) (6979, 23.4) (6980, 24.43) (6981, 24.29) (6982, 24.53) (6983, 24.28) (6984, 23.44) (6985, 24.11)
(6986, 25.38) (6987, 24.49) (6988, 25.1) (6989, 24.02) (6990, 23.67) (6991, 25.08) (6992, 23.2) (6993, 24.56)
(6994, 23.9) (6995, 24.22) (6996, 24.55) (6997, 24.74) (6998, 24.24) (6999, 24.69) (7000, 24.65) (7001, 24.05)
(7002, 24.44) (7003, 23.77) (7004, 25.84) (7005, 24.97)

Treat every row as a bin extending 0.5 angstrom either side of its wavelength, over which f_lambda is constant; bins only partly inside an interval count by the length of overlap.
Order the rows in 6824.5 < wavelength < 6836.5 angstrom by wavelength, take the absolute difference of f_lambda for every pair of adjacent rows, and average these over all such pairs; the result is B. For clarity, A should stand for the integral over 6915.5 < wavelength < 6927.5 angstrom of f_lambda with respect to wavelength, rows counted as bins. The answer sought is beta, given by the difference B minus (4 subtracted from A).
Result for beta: -290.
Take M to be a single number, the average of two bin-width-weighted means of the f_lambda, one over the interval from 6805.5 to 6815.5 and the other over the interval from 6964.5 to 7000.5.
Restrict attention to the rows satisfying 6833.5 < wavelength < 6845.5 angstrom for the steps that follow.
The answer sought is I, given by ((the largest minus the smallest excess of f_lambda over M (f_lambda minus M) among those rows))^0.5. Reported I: 1.60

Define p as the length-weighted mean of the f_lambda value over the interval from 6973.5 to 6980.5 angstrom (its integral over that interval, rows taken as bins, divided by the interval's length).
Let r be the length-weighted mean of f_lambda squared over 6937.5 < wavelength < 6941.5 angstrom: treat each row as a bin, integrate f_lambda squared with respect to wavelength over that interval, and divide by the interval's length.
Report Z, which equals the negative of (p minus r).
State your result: 561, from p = 24.2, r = 585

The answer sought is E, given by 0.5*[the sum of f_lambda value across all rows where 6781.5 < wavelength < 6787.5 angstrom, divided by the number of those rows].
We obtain 12.6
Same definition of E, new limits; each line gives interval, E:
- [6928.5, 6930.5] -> 12.4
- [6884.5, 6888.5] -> 12.4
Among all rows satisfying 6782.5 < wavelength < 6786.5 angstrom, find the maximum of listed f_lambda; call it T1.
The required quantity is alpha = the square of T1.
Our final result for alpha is 669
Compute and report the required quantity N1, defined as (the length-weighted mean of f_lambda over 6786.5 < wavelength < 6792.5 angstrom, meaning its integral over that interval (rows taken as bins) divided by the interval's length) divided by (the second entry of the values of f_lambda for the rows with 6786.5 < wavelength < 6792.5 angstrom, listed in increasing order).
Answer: 1.02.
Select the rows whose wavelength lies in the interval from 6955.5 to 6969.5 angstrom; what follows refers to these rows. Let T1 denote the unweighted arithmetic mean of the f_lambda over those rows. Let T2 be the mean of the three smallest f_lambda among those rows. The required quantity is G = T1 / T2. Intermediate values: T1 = 23.9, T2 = 22.8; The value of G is 1.05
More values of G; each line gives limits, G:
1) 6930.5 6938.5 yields 1.03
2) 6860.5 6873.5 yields 1.05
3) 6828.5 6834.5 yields 1.02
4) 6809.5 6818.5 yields 1.02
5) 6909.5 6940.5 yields 1.06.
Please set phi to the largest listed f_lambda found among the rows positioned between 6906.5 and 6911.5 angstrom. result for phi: 25.3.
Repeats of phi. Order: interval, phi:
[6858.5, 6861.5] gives 25.48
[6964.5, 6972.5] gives 25.04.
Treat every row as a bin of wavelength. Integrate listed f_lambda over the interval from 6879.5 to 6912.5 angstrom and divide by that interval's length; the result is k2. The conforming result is 24.7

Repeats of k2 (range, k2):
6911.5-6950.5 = 24.6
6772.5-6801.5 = 25.0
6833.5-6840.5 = 25.6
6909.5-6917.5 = 24.9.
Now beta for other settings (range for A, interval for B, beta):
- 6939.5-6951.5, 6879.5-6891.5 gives -293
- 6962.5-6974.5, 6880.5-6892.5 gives -286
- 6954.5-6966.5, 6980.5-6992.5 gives -281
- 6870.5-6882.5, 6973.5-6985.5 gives -297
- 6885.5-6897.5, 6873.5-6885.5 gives -292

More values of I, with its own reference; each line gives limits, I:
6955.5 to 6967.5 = 1.42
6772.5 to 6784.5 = 1.33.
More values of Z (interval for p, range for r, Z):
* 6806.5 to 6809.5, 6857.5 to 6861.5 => 606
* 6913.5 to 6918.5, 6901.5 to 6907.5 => 591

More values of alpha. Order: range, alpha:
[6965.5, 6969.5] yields 627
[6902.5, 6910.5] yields 640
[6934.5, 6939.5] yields 617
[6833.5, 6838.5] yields 702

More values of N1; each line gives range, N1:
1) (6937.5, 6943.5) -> 1.03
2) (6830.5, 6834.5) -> 1.01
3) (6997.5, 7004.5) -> 1.02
